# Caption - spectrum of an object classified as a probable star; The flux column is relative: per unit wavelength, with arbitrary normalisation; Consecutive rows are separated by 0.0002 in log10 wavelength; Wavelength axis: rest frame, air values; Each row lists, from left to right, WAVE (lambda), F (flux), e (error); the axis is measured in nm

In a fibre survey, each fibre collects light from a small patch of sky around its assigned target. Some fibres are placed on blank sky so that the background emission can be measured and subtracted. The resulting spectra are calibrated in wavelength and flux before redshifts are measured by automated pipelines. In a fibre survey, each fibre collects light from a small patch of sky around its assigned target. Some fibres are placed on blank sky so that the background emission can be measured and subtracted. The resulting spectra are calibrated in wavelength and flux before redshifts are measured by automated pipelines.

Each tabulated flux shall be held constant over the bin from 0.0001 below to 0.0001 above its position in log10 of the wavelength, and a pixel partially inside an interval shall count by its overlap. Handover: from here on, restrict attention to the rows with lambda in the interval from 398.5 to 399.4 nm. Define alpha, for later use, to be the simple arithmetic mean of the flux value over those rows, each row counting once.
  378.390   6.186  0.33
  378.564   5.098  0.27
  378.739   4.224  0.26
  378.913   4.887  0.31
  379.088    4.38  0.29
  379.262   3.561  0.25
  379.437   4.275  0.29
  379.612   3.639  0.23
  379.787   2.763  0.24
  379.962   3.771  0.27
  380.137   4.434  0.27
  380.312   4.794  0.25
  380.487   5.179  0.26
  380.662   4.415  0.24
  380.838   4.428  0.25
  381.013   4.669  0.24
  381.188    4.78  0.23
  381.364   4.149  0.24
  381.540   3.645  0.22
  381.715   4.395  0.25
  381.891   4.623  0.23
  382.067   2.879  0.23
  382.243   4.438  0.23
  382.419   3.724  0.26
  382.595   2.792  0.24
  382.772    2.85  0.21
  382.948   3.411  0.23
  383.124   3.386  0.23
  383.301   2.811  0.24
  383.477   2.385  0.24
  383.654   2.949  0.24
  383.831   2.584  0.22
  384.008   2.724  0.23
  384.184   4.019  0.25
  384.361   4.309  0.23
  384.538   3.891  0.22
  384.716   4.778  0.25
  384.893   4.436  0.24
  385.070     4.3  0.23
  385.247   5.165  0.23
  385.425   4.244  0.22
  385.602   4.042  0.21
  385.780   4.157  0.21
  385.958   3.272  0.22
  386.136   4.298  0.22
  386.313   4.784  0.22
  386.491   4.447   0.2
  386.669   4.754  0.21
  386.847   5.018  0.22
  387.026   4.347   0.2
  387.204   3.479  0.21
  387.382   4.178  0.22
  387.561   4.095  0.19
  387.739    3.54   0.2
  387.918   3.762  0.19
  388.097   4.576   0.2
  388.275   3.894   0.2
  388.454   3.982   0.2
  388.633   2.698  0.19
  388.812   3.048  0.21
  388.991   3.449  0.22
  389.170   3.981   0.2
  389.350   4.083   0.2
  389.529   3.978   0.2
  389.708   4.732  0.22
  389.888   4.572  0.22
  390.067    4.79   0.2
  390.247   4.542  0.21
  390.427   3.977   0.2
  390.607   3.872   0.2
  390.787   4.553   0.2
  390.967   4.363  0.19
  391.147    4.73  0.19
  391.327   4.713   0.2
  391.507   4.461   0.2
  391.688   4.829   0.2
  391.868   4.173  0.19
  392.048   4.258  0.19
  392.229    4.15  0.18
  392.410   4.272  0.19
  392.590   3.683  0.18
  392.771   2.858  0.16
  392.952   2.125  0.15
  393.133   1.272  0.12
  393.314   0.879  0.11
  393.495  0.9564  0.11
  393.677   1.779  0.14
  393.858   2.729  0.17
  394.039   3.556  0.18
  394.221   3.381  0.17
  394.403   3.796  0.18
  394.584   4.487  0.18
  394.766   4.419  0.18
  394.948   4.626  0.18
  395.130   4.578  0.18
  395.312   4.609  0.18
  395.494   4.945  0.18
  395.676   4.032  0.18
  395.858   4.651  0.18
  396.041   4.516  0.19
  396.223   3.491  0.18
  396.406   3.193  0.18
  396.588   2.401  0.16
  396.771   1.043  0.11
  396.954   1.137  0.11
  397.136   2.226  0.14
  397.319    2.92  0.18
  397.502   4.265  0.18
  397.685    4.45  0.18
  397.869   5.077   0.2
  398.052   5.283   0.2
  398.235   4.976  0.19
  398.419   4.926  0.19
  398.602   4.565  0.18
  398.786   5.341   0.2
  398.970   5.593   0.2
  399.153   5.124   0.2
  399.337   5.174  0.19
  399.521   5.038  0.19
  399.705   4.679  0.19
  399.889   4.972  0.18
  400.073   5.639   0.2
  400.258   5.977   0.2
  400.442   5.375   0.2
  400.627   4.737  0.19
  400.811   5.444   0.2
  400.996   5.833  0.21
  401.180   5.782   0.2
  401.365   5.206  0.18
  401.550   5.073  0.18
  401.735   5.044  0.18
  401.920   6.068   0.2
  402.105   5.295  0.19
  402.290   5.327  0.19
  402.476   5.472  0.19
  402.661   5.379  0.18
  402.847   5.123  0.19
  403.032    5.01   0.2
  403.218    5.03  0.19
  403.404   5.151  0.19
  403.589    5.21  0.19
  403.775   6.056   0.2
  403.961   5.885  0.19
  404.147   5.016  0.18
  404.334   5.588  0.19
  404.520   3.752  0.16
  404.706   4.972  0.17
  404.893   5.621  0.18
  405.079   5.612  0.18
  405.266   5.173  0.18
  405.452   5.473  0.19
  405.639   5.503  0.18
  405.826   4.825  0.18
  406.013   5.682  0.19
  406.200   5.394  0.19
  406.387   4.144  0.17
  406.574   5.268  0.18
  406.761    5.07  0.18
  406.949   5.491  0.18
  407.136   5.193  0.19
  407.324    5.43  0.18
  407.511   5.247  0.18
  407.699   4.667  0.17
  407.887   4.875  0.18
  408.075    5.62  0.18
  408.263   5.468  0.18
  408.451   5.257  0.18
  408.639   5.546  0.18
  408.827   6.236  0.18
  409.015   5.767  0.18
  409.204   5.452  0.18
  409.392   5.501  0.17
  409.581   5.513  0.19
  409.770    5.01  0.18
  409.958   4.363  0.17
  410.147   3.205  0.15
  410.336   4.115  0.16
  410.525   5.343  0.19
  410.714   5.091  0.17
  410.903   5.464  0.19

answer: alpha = 5.2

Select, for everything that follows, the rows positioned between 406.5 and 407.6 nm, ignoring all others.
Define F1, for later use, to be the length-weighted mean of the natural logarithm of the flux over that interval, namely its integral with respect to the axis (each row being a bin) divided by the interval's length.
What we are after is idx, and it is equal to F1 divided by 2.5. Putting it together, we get 0.67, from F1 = 1.66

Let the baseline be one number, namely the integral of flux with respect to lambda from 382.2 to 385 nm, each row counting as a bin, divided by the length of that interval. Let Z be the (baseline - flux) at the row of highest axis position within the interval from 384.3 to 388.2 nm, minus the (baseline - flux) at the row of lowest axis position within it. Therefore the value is -0.3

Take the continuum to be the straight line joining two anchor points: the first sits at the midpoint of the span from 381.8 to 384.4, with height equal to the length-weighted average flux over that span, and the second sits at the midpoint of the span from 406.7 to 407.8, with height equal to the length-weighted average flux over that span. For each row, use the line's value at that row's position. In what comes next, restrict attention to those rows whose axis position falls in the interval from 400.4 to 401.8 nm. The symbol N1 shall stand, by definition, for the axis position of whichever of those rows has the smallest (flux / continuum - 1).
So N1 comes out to 400.627 nm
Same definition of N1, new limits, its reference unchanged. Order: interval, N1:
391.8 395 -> 393.314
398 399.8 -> 398.602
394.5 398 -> 396.771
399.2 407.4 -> 404.520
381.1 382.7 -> 382.595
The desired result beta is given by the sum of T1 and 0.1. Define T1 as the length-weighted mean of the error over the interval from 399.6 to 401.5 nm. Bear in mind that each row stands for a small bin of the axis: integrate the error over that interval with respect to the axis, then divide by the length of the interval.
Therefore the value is 0.29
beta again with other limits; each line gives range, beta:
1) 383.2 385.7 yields 0.33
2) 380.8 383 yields 0.34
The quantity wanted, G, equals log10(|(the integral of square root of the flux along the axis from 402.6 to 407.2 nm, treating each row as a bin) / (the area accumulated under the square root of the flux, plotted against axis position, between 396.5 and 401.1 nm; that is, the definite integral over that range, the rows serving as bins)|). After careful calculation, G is 0.04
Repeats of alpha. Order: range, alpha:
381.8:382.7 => 3.7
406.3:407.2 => 5.0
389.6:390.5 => 4.5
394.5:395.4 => 4.5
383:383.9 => 2.8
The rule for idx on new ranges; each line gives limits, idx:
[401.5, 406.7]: 0.66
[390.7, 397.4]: 0.46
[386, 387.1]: 0.60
